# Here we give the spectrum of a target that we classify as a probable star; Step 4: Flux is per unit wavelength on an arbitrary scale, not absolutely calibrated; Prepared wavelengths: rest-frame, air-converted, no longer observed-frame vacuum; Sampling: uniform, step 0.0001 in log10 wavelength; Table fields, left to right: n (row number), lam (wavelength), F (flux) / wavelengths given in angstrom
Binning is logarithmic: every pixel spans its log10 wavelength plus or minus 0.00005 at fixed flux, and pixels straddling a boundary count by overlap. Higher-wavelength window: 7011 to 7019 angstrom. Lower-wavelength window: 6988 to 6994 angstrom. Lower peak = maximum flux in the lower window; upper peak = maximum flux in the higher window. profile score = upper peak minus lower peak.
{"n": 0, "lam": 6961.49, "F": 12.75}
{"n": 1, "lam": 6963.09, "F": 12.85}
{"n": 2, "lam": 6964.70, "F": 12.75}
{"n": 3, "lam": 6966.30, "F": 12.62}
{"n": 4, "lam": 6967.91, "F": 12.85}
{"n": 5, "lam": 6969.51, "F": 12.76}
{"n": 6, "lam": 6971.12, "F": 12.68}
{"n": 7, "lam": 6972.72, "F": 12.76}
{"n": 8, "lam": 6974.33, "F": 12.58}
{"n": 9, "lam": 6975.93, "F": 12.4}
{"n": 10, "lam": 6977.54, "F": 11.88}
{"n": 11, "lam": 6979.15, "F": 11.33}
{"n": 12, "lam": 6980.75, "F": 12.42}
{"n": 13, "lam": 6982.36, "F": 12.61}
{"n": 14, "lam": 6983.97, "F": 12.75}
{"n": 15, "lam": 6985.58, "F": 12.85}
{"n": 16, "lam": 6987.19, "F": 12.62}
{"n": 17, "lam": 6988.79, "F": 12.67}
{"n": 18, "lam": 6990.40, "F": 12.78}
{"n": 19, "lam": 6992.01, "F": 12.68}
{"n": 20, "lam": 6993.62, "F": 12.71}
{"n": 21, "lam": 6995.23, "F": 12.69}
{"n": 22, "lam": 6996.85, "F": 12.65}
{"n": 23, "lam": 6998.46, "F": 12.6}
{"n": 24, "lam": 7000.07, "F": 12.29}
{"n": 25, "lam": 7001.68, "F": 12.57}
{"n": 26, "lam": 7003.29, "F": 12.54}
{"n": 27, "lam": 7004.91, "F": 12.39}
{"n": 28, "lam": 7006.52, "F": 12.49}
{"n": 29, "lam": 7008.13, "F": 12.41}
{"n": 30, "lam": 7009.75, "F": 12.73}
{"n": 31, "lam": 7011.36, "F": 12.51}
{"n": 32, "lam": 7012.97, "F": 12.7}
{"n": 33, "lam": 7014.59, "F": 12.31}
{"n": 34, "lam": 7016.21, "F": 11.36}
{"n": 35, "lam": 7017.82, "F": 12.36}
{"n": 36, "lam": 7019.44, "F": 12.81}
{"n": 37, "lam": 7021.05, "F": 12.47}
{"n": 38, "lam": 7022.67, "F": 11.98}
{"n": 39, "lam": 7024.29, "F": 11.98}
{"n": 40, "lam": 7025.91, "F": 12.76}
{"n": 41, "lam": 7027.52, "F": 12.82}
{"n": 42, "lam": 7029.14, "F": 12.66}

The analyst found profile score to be -0.08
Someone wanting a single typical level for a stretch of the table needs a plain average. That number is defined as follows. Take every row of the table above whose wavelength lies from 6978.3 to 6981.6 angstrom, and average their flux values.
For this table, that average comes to 11.9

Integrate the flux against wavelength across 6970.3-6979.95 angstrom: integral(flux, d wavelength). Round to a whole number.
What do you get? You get 118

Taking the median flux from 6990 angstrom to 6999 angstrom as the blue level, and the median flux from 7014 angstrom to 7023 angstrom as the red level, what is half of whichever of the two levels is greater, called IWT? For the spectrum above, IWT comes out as 6.34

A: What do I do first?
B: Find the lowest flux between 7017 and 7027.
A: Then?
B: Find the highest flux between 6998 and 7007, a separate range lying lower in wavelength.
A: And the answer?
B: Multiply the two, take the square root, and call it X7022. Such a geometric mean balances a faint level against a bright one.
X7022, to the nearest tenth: 12.3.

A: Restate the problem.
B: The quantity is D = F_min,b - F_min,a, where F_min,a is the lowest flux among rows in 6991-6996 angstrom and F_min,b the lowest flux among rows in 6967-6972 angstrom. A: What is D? 0.00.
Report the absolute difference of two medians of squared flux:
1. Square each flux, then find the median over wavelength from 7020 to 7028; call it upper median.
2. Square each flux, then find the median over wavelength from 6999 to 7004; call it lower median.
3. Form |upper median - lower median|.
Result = 1.8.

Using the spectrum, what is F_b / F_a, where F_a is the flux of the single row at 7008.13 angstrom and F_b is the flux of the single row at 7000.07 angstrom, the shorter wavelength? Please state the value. 0.990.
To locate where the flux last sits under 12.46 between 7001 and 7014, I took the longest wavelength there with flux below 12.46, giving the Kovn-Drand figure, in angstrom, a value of 7008.13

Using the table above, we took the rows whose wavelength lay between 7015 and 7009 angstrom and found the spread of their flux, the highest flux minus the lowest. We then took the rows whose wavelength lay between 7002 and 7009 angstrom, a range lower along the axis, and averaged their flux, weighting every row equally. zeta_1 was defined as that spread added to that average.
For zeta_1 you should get 12.9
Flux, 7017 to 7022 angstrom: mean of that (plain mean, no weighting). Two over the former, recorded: 0.159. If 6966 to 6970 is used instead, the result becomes 0.157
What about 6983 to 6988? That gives 0.157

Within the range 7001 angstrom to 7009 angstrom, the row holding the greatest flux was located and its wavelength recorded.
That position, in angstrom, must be 7001.68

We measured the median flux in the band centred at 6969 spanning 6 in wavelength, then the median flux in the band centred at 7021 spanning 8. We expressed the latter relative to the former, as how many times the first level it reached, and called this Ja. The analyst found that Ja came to 0.972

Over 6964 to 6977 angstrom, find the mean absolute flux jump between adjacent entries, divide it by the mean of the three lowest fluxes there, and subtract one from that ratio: -0.989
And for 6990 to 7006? -0.991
